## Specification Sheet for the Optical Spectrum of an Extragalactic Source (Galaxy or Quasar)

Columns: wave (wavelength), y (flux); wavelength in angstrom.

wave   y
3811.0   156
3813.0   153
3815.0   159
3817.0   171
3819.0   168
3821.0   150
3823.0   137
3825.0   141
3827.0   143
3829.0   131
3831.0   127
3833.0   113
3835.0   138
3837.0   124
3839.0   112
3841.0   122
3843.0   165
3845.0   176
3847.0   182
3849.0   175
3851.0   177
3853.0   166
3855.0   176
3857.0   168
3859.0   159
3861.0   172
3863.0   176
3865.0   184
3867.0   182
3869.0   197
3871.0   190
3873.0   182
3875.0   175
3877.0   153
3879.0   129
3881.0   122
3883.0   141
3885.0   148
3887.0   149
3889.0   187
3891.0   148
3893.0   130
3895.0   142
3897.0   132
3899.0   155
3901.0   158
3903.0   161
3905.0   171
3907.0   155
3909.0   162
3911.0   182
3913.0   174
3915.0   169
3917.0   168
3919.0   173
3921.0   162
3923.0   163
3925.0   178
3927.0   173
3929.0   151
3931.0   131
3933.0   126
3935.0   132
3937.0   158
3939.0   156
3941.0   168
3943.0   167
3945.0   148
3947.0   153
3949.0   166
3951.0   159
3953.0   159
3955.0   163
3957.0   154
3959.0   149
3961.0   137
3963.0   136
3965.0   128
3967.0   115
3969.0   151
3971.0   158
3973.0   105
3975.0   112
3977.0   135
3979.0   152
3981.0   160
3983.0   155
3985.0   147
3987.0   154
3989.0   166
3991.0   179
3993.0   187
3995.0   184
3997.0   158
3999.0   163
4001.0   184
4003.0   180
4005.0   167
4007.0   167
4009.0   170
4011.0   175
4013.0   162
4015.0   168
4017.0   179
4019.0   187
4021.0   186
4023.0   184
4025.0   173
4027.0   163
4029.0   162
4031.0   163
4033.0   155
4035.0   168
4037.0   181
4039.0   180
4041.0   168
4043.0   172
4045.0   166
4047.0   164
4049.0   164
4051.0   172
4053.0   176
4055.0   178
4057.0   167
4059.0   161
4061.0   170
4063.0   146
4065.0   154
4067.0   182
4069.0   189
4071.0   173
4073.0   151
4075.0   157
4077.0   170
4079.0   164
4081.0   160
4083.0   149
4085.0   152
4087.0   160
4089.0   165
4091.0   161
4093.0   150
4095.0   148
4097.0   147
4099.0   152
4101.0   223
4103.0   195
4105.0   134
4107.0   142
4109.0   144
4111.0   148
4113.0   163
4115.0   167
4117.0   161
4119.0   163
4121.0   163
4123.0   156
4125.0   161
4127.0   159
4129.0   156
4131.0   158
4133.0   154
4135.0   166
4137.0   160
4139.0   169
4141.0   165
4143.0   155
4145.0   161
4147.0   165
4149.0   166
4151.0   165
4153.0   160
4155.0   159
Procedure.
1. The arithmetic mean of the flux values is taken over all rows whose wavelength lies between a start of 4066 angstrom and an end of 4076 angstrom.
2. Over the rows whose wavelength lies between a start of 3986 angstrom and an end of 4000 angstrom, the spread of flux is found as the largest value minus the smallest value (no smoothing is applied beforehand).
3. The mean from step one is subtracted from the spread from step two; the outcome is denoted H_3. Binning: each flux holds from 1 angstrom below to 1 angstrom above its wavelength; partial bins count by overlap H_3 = -137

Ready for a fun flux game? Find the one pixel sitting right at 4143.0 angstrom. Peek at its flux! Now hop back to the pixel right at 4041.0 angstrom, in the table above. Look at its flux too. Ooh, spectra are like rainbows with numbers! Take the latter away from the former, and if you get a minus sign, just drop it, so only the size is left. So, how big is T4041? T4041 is 13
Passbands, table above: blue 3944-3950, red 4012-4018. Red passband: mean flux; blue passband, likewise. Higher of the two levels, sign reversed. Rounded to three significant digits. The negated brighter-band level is -170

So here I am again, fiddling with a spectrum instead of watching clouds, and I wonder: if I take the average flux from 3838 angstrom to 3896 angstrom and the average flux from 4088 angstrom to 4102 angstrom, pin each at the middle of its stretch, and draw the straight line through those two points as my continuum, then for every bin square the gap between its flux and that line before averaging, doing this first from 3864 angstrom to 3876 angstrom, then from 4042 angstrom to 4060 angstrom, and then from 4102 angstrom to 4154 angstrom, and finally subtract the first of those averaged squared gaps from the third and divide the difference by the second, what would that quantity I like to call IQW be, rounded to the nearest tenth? -7.5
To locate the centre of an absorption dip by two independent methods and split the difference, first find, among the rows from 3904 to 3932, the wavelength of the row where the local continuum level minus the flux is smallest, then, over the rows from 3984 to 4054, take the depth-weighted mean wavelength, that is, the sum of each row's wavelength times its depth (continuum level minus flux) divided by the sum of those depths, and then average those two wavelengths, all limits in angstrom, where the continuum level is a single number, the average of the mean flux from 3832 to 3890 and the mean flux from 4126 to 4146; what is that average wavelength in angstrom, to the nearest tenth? 3965.4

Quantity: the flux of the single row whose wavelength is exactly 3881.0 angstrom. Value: 122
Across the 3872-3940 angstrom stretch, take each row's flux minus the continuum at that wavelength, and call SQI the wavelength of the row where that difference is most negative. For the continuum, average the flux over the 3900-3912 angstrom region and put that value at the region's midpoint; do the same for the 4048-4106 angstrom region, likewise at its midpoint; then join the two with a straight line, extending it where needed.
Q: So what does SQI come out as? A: 3881.0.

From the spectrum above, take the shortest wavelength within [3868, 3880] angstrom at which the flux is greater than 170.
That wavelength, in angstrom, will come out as 3869.0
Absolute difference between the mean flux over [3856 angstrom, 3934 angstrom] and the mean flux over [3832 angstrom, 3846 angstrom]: 25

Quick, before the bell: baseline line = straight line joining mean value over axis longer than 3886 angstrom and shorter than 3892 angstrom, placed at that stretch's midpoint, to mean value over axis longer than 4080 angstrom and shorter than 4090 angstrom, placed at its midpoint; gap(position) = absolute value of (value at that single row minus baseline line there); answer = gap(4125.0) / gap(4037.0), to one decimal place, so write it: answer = 0.2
